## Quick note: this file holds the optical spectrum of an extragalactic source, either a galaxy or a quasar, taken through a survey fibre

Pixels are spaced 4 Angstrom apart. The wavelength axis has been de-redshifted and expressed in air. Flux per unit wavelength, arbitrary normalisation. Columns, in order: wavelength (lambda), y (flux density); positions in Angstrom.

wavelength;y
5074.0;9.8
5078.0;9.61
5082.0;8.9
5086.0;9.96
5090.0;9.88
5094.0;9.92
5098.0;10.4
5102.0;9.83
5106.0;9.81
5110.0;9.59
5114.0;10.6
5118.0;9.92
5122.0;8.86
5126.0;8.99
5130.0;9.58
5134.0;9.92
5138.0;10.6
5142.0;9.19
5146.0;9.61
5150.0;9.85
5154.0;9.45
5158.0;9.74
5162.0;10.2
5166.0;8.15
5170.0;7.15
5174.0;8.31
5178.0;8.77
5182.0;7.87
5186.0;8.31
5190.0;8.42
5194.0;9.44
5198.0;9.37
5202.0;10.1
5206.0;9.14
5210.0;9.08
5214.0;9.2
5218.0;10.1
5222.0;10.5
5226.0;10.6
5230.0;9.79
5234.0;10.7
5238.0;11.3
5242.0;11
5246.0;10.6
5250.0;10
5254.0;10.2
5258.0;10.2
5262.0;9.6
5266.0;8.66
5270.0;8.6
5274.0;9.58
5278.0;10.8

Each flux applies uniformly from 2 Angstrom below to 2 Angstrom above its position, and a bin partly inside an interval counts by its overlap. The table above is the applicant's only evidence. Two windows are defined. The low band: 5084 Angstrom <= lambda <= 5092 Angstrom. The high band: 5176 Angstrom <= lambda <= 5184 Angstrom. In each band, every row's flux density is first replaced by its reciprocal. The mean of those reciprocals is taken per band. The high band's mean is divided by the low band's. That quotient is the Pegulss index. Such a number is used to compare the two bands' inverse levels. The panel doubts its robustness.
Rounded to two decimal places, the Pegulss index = 1.20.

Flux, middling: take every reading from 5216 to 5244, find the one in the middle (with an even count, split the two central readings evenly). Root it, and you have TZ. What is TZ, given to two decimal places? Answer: 3.26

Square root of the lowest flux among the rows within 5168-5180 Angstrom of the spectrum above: 2.67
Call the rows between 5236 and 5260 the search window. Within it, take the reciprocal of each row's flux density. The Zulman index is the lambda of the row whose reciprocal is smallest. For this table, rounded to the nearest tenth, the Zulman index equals 5238.0 Angstrom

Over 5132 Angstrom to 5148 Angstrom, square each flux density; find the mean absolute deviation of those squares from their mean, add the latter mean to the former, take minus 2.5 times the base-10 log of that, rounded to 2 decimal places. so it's -5.06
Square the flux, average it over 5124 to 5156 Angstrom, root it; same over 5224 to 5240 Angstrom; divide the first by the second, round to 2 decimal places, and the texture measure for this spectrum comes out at 0.91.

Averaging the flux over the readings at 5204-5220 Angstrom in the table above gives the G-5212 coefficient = 9.4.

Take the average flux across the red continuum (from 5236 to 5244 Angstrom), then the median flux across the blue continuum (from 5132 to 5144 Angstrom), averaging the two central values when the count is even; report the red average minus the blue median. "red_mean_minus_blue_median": 1.2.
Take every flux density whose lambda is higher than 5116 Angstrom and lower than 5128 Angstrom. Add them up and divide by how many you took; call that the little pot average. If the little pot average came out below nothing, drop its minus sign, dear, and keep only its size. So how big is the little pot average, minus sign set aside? 9.3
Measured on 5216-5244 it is 10.6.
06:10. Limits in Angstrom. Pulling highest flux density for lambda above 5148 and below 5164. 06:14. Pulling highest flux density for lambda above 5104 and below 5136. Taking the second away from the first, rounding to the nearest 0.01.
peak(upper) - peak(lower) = -0.40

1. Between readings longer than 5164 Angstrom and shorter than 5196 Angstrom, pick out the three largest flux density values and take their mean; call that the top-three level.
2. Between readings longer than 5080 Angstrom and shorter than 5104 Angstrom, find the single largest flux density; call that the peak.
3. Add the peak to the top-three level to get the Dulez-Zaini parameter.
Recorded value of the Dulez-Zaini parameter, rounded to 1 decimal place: 19.3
